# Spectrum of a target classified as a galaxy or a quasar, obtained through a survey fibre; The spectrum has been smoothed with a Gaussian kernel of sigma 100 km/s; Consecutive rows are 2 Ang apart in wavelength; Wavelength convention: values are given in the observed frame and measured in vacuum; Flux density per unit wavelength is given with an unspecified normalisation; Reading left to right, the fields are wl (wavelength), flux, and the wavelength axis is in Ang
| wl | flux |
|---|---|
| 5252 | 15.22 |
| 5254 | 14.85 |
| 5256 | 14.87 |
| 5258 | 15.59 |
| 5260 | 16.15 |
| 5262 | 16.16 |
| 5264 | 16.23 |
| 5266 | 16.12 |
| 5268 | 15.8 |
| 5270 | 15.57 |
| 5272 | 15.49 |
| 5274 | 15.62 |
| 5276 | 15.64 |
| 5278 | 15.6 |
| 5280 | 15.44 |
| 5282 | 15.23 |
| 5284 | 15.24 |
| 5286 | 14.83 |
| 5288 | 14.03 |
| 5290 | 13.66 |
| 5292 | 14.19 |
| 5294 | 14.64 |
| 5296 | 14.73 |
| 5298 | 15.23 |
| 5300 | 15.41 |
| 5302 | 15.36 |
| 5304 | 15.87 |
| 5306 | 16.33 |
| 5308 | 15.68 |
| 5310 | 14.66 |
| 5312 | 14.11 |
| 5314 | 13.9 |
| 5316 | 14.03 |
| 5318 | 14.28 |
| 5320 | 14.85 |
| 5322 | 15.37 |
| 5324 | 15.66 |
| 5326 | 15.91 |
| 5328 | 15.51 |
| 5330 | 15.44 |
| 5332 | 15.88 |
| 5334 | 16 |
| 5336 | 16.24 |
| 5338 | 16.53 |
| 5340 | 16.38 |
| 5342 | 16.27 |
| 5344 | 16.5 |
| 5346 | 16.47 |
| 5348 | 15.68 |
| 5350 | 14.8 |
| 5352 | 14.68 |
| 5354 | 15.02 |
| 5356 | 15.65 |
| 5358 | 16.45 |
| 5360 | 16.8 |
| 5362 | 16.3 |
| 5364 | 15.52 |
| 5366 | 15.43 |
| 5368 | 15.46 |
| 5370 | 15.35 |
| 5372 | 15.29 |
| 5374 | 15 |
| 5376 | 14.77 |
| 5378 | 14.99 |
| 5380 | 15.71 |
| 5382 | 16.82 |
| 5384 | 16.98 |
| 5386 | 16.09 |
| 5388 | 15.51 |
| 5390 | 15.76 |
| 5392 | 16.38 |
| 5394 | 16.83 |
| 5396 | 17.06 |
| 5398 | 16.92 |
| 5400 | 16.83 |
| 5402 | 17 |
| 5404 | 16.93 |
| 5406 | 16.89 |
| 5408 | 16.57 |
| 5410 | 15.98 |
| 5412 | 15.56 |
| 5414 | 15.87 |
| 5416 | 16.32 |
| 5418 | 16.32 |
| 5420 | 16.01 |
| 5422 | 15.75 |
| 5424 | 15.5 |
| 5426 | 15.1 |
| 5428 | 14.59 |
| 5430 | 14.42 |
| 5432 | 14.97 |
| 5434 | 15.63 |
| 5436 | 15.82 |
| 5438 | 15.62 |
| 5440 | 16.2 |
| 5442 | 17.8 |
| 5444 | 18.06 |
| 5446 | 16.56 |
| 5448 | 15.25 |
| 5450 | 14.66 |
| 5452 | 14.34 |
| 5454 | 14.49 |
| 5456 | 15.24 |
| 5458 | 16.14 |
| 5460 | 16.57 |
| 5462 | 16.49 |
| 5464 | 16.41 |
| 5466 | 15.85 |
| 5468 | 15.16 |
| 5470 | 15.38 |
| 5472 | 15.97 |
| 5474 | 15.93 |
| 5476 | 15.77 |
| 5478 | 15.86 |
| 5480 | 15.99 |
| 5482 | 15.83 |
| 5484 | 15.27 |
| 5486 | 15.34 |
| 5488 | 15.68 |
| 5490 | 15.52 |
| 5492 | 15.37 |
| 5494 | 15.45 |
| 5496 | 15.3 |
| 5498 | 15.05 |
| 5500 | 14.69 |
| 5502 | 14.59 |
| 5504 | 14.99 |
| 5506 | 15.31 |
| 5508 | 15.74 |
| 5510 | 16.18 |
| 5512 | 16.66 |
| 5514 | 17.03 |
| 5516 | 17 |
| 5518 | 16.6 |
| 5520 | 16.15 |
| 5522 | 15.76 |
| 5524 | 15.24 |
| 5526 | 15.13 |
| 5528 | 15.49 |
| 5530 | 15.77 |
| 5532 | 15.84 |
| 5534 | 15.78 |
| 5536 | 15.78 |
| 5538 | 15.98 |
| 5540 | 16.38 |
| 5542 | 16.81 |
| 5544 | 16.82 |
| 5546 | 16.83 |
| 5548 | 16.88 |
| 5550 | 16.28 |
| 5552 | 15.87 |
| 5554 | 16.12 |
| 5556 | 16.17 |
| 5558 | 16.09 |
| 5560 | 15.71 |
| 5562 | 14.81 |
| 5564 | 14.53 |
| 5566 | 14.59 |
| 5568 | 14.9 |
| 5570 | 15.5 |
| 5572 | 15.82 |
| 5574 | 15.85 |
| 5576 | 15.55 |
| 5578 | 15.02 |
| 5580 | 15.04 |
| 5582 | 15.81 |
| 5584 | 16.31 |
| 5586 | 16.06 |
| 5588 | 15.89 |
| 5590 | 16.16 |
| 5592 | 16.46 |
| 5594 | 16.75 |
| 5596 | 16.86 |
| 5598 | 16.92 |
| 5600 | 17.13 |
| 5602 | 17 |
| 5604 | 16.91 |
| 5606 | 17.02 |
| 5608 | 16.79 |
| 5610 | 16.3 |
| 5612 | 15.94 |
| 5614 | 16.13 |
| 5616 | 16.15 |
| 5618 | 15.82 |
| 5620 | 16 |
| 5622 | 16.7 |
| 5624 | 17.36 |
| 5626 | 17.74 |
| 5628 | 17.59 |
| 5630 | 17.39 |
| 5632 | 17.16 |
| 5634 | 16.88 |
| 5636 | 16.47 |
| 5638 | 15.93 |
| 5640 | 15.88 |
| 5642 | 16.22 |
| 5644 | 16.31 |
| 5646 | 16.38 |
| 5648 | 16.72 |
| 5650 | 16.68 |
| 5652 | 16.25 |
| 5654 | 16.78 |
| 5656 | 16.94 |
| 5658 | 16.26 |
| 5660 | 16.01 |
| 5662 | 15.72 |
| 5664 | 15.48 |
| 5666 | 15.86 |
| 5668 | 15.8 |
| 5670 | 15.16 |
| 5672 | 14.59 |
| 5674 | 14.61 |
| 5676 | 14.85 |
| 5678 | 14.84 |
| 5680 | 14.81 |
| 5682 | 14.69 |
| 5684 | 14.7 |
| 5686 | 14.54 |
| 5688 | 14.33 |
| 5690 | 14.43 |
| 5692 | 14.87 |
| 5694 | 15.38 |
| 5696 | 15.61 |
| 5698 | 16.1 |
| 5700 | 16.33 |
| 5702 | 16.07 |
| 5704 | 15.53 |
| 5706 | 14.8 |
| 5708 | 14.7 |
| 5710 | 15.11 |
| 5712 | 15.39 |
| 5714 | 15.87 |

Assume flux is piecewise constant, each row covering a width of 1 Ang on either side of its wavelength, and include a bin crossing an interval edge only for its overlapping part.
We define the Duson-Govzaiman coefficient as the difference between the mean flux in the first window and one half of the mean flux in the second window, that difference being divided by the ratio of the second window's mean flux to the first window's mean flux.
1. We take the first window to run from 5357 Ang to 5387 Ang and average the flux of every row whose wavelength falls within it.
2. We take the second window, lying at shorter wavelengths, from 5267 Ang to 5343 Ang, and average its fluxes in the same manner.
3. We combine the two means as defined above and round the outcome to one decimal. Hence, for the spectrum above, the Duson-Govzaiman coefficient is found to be 8.4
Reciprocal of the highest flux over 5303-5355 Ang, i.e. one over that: 0.0605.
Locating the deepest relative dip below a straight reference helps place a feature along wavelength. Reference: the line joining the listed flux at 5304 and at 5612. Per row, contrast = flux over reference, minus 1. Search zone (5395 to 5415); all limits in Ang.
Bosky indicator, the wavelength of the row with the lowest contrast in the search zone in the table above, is 5412 Ang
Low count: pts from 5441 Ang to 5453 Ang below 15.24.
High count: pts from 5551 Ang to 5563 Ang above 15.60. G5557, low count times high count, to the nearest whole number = 10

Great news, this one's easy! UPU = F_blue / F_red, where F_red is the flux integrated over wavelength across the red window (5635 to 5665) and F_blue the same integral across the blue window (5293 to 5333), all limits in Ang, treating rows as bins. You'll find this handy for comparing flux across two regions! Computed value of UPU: 1.2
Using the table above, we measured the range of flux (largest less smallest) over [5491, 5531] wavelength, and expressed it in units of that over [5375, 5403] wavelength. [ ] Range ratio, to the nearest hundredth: 1.07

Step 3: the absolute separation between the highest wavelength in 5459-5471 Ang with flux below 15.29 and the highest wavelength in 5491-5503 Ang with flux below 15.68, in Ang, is 34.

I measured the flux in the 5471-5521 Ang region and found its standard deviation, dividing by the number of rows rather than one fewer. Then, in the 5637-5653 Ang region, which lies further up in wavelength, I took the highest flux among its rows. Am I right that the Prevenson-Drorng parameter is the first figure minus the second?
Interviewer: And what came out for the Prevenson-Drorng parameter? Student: -16.1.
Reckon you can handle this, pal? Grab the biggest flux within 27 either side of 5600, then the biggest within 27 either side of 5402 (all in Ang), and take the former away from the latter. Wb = -0.7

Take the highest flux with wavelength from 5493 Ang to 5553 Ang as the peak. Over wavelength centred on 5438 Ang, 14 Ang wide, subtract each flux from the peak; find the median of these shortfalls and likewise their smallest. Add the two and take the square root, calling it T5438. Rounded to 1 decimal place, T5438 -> 0.4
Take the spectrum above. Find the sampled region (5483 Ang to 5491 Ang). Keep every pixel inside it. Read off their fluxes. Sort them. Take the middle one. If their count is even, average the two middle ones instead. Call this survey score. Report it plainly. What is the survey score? 15.4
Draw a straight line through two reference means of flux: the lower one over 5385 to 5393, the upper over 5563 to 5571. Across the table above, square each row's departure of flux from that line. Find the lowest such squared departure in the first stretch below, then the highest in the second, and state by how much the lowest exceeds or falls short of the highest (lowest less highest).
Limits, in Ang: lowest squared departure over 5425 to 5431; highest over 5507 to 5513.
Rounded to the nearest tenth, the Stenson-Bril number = -1.7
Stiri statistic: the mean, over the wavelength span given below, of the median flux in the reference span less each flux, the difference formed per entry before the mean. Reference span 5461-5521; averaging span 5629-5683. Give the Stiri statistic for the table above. -0.20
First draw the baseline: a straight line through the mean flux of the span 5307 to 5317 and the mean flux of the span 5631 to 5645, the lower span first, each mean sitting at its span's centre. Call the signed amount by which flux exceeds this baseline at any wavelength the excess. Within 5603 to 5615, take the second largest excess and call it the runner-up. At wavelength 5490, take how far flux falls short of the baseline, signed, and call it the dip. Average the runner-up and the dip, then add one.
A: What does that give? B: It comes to 1.4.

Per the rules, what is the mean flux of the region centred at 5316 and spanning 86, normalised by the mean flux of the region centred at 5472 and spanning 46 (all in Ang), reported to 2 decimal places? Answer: 0.98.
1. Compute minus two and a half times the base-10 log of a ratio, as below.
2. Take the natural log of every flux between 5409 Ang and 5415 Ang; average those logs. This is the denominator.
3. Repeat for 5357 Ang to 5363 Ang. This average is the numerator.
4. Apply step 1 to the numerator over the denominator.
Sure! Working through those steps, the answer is -0.017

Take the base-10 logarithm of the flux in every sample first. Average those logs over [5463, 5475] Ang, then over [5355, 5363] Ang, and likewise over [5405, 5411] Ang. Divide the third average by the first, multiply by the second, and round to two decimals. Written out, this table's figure 1.23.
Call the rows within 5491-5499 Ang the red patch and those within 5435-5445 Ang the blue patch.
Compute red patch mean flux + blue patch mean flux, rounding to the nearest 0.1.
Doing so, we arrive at 32.0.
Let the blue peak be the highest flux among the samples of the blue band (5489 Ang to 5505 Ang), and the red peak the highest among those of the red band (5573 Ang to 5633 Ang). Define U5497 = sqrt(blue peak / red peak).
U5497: 0.94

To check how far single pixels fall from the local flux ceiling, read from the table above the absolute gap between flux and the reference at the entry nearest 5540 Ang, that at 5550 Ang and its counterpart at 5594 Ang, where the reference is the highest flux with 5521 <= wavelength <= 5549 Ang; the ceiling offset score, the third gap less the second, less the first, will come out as -1.0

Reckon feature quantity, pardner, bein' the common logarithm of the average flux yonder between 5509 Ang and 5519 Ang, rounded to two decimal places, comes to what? 1.22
